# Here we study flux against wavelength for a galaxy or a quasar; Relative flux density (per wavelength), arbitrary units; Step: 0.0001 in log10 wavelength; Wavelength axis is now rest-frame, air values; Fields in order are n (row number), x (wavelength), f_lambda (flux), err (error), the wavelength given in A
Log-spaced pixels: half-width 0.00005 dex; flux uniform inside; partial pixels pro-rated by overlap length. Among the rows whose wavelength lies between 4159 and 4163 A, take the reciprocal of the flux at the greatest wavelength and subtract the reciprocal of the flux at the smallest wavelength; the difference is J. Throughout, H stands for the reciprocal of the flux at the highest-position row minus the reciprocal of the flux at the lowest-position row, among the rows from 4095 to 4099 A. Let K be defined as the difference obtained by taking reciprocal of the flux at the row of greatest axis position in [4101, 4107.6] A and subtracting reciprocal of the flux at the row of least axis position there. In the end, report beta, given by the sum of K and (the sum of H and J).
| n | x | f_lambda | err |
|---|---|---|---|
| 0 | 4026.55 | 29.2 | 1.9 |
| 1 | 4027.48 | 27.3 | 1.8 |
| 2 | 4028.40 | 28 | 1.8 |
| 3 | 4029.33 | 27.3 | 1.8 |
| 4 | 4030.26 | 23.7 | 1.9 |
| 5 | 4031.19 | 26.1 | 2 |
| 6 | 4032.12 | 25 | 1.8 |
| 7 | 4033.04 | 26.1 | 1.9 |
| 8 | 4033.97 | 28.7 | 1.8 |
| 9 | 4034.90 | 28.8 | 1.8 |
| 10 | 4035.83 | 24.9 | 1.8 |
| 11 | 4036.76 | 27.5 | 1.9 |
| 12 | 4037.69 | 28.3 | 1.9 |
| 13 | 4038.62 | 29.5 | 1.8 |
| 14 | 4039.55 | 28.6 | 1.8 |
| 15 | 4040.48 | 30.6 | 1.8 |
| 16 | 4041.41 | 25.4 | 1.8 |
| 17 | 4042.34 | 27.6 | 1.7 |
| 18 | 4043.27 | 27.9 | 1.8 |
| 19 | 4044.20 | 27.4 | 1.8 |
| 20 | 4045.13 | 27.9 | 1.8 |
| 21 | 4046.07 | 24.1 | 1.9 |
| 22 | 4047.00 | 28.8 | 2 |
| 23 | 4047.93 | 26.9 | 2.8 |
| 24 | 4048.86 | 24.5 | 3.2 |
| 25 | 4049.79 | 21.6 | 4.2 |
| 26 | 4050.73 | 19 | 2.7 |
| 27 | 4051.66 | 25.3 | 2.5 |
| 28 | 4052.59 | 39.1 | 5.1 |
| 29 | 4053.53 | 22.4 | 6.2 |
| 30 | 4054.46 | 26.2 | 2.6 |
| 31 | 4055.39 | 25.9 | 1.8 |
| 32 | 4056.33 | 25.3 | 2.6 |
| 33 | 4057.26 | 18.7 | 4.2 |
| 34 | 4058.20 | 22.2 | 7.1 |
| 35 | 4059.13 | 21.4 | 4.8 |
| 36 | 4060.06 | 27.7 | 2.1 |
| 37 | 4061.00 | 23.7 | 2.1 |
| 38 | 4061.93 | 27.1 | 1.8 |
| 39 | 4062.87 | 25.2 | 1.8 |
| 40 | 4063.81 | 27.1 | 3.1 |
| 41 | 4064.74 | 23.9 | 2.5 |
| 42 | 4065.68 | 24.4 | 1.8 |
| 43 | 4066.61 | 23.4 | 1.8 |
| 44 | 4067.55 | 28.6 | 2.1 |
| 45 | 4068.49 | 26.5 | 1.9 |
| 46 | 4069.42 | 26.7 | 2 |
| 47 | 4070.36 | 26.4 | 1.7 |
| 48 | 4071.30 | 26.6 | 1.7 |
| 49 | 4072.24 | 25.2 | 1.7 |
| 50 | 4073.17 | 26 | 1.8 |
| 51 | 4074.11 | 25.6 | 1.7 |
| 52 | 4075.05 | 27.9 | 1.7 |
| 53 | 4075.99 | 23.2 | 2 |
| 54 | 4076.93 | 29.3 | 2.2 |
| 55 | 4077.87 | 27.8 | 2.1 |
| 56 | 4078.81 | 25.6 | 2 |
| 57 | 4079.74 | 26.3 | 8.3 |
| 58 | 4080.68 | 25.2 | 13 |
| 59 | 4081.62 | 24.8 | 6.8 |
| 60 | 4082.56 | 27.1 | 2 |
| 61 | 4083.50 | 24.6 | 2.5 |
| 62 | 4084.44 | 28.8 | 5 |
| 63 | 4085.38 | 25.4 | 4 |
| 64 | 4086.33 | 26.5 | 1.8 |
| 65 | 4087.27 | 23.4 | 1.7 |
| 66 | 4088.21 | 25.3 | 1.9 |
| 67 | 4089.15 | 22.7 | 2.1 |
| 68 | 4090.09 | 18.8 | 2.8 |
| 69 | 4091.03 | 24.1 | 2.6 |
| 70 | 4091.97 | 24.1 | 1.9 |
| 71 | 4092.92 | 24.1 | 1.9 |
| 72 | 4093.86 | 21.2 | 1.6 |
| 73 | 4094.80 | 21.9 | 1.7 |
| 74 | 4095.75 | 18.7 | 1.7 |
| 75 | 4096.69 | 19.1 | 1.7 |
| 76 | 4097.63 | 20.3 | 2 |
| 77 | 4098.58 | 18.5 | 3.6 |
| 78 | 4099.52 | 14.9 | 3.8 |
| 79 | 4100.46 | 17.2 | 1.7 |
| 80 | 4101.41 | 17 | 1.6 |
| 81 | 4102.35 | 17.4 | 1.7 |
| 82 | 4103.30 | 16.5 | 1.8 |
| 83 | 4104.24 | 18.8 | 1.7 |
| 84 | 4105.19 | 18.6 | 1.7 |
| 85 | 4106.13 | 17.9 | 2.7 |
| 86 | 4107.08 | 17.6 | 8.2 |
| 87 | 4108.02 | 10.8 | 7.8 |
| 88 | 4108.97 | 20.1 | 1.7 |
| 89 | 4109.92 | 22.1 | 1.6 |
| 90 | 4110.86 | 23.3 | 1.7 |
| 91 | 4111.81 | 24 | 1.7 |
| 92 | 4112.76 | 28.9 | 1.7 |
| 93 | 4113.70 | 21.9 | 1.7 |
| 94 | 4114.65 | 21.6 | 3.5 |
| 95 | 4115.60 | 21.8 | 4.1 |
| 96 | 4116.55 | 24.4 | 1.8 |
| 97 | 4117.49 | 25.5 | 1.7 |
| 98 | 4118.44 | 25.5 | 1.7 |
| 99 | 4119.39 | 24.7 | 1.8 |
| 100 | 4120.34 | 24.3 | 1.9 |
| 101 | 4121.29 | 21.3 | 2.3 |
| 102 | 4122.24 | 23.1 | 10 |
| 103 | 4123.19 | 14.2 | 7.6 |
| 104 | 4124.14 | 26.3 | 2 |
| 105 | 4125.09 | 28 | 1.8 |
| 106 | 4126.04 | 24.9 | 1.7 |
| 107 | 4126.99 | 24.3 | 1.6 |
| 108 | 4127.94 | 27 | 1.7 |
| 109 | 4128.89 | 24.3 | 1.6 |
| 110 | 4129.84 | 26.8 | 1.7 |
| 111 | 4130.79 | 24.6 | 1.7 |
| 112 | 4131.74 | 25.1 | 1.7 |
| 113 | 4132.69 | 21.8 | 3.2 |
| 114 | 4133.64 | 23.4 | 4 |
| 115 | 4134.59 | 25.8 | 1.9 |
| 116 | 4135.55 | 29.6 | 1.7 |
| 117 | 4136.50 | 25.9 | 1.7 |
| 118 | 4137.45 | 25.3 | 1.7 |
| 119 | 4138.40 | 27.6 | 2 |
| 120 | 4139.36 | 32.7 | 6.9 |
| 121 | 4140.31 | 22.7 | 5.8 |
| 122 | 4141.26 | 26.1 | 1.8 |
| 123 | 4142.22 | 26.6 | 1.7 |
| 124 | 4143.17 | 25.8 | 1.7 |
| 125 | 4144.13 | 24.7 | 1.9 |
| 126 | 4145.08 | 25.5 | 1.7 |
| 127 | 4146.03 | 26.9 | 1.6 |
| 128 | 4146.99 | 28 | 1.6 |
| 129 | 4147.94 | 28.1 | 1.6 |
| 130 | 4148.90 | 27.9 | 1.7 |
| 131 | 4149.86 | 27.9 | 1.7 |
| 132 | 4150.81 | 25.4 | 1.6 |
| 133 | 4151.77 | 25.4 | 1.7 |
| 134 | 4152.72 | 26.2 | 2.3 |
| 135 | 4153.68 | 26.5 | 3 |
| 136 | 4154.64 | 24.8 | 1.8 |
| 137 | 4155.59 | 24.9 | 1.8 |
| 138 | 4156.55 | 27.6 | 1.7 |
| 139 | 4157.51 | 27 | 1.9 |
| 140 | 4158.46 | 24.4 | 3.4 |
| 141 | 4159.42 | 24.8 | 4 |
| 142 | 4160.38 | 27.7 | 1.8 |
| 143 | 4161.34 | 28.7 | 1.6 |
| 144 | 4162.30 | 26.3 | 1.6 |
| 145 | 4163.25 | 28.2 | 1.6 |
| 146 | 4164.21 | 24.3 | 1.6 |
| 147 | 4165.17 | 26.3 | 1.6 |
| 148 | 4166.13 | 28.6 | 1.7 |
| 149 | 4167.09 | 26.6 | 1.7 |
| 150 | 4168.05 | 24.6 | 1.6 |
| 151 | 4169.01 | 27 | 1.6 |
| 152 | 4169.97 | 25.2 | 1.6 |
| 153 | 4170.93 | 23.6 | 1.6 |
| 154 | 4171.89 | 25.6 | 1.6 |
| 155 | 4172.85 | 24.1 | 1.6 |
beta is -0.004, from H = 0.0006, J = -0.0023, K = -0.002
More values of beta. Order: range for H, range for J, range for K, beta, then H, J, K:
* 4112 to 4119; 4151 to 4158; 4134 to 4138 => 0.003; 0.0046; -0.0023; 0.001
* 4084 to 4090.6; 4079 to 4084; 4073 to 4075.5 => 0.018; 0.0185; 0.0026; -0.003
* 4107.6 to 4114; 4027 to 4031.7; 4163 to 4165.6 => -0.043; -0.0469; 0.0017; 0.003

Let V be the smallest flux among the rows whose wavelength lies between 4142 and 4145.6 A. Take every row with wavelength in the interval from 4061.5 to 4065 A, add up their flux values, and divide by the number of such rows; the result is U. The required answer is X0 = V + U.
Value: 50.5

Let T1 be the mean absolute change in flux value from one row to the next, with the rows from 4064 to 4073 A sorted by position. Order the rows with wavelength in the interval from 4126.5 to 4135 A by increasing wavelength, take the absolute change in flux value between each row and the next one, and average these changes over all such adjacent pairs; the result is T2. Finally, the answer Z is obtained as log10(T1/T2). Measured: -0.2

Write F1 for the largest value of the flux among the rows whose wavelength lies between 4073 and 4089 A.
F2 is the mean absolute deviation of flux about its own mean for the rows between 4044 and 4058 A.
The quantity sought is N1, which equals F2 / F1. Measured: 0.11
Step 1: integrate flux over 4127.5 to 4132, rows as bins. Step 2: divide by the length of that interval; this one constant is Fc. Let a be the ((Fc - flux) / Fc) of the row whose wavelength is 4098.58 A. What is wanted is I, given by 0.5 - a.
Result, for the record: 0.223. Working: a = 0.28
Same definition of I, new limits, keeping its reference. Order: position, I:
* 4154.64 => 0.469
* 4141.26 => 0.520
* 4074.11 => 0.500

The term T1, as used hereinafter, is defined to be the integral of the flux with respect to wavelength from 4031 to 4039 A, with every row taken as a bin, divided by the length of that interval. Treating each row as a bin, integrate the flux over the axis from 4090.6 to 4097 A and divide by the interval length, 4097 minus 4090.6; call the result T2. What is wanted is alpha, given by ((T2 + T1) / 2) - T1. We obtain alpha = -2.7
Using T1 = 27.2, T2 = 21.9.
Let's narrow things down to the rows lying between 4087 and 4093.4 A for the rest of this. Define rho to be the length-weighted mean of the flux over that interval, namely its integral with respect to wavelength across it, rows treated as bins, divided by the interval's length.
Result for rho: 23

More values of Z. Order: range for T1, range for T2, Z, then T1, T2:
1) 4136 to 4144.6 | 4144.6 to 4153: 0.6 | 3.0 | 1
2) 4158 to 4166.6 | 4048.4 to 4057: -0.4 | 2.1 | 6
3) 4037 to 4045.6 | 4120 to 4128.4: -0.4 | 1.6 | 4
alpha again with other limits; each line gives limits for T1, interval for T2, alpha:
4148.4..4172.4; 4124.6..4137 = -0.4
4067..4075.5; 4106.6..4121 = -2.1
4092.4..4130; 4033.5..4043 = 3.3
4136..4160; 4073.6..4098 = -1.0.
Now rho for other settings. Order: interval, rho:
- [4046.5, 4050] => 26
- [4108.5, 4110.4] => 21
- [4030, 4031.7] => 25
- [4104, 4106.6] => 18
